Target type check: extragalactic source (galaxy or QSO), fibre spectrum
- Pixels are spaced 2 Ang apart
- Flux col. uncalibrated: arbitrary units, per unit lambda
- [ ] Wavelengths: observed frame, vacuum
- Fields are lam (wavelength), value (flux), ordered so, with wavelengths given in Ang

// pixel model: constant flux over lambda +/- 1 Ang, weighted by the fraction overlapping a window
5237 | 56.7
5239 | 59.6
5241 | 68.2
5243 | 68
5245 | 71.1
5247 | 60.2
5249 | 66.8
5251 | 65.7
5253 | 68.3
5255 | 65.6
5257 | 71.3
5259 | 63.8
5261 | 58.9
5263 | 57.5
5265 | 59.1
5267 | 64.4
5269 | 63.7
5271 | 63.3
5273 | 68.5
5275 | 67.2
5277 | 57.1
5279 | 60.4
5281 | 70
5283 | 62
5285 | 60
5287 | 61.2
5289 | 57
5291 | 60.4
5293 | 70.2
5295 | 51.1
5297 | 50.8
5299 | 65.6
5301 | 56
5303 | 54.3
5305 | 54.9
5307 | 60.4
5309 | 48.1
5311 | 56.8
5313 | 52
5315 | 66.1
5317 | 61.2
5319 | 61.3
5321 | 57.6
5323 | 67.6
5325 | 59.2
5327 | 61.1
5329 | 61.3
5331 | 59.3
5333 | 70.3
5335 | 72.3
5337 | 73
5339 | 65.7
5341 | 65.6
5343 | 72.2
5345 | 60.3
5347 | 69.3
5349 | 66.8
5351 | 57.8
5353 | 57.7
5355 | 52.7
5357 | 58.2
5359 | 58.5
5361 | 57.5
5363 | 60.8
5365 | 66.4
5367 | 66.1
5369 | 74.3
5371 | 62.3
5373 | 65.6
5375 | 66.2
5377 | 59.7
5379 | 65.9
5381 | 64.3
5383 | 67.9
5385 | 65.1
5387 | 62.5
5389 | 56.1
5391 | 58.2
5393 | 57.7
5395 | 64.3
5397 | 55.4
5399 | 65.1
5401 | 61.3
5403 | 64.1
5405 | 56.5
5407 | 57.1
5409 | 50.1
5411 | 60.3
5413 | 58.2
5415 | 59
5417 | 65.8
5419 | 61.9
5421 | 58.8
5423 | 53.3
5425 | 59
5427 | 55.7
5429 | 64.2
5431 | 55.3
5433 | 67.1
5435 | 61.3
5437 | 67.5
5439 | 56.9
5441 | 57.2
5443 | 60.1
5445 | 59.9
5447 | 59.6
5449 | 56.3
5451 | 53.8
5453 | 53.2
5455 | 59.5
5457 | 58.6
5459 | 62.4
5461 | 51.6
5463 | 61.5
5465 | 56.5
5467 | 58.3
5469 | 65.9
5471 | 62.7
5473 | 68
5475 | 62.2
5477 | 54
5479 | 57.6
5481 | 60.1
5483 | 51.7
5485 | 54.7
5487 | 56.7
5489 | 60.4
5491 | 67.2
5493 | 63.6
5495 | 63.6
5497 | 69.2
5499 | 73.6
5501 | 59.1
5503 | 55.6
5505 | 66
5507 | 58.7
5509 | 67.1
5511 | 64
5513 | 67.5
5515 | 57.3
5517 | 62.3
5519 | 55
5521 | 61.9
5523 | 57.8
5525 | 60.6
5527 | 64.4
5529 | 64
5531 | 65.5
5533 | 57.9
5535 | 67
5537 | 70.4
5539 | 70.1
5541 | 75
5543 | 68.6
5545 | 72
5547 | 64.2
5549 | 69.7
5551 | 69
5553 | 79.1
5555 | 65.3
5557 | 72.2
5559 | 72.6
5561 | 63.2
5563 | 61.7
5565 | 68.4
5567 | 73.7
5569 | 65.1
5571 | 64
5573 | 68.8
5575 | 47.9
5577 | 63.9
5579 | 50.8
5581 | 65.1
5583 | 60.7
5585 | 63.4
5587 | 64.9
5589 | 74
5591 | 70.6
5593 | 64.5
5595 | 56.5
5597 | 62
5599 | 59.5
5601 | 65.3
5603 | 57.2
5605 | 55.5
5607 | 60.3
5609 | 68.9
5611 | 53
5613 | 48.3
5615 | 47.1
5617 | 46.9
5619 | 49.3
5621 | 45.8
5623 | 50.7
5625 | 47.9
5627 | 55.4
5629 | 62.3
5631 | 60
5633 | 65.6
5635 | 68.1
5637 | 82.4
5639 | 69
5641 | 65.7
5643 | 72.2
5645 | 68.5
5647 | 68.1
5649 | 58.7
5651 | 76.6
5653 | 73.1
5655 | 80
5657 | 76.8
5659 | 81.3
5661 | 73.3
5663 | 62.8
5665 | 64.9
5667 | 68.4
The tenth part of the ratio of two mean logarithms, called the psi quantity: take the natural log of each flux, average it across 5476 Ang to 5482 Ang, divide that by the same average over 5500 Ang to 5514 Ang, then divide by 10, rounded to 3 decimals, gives 0.098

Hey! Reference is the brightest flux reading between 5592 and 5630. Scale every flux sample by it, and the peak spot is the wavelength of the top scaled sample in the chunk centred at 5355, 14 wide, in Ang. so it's 5349 Ang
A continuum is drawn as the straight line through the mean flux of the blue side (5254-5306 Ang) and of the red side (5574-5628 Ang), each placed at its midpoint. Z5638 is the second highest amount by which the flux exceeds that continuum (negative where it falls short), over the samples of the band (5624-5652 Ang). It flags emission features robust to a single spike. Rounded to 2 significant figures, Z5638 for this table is 20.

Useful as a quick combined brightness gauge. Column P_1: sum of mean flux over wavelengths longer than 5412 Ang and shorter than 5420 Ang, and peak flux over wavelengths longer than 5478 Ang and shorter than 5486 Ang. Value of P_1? 121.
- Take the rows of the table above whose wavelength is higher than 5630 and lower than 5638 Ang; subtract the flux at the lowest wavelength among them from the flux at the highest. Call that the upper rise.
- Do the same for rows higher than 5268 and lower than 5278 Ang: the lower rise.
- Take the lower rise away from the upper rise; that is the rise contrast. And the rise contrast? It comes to 29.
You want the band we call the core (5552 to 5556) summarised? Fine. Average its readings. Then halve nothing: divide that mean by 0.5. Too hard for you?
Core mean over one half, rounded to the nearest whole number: 144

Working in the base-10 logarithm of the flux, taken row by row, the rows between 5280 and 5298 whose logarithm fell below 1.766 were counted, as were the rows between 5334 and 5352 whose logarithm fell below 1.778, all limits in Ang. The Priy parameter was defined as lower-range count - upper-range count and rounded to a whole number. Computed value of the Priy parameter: 2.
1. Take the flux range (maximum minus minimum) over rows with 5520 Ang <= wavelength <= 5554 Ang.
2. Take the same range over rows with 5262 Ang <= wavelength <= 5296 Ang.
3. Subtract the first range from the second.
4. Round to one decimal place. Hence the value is -2.2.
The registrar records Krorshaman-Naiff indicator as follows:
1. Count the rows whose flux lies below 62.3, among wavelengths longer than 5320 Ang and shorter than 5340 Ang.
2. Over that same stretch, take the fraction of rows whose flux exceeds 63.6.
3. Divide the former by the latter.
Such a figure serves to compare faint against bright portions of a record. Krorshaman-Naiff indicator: 10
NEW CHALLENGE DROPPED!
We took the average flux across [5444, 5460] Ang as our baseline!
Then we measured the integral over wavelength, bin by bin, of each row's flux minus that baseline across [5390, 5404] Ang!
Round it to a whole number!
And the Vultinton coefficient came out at 41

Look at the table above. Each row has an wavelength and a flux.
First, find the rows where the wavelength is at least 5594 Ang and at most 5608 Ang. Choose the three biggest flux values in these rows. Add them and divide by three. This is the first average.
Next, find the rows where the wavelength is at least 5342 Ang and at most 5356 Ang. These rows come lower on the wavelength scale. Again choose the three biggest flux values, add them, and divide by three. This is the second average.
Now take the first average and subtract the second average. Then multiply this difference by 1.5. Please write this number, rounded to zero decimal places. -10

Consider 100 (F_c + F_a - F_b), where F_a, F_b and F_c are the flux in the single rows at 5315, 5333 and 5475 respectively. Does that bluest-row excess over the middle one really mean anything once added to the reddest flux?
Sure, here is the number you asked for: 5800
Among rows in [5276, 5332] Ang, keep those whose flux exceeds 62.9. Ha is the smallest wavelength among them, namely 5281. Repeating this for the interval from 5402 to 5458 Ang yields 5403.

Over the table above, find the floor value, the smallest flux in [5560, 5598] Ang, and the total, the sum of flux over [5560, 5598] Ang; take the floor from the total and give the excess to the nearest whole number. 1161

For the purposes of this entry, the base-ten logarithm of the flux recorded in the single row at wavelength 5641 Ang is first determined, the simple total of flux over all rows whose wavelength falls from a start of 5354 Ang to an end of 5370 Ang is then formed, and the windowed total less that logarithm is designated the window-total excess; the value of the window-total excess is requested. 493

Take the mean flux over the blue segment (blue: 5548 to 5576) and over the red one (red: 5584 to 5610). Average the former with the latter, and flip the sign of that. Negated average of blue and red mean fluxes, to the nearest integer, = -65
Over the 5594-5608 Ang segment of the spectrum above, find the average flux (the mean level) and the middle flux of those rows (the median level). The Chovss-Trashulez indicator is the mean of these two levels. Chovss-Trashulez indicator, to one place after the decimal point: 59.5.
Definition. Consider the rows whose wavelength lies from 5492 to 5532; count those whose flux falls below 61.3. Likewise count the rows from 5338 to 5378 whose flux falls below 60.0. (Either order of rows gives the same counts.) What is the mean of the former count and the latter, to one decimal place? 7.0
